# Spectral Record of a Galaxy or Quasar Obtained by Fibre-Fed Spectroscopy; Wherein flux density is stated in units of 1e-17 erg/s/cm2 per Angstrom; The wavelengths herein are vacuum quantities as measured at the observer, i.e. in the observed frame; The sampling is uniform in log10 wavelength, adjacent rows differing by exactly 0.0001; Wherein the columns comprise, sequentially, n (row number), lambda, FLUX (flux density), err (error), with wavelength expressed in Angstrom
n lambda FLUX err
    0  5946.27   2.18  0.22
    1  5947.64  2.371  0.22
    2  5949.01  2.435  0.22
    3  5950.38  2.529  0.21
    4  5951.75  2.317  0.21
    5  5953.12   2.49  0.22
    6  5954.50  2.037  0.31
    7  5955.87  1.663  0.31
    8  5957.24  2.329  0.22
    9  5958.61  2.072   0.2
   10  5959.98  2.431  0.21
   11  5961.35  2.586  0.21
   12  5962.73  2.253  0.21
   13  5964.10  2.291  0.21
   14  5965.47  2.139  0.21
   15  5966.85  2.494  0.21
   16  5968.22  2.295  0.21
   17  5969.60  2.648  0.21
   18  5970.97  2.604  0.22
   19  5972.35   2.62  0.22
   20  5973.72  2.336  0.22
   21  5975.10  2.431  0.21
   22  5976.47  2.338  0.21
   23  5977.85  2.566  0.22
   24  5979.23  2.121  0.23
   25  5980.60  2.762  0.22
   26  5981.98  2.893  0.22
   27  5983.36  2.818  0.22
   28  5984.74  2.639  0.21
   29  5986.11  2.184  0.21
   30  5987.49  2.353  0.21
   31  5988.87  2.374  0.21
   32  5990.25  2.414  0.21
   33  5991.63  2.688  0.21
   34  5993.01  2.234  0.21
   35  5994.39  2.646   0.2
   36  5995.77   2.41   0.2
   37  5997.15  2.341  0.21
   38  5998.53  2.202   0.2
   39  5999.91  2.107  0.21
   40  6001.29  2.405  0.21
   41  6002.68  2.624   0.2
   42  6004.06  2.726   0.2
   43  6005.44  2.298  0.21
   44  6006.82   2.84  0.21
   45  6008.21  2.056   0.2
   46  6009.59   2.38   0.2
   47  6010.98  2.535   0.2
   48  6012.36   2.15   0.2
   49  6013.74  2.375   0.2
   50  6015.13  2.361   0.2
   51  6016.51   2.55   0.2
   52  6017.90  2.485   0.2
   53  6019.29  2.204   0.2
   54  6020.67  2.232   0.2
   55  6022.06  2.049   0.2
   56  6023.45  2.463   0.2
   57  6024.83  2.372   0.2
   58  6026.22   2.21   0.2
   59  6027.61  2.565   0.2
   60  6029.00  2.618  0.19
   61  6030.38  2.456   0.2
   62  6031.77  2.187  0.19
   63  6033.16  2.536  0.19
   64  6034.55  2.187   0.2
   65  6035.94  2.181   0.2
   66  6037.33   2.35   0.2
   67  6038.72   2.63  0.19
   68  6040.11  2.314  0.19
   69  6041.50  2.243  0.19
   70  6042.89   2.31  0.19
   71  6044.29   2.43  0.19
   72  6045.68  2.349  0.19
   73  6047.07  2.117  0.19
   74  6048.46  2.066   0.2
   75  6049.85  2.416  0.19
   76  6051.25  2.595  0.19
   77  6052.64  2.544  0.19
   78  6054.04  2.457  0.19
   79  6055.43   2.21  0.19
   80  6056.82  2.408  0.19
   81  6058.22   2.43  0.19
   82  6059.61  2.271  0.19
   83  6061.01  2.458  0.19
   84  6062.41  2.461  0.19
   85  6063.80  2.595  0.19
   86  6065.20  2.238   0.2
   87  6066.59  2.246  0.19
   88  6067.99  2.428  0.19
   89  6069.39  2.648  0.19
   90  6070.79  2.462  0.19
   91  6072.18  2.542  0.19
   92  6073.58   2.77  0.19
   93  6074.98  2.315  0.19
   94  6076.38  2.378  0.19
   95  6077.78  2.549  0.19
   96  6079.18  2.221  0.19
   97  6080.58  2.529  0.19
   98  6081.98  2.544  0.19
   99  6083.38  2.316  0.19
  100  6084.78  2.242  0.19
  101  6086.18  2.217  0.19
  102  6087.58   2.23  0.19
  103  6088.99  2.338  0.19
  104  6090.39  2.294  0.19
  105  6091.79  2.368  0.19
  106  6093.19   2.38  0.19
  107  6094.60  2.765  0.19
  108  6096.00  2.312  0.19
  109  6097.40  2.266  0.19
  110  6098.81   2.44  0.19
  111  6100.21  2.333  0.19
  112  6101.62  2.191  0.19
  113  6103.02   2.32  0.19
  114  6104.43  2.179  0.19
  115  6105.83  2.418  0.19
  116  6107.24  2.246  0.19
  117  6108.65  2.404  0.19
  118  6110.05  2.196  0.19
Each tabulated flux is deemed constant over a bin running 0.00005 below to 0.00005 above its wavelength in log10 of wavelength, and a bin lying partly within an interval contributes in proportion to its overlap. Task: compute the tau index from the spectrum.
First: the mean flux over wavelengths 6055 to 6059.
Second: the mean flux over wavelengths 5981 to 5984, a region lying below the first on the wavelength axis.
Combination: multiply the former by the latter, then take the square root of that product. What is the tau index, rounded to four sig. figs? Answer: 2.590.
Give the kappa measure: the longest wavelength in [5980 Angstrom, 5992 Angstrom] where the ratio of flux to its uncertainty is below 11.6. 5990.25 Angstrom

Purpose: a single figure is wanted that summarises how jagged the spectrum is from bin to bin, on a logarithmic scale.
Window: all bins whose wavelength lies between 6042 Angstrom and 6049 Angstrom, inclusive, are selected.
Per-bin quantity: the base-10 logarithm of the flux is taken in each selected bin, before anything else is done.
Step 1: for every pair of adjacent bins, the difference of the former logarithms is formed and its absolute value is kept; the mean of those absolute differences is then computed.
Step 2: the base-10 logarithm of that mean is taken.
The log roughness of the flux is -1.64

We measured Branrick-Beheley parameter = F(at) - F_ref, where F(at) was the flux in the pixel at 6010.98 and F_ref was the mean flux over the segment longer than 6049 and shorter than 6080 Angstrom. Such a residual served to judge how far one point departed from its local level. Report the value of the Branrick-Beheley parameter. 0.10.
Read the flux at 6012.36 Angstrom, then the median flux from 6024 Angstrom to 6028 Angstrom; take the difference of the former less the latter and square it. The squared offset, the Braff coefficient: 0.049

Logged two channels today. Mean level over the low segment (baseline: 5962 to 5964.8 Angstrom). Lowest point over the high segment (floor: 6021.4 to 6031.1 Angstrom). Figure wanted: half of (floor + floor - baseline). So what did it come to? 0.91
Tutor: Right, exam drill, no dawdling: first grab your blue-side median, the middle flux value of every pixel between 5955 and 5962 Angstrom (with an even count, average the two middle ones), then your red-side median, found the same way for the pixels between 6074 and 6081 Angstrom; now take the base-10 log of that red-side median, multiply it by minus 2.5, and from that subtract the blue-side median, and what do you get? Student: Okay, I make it -3.27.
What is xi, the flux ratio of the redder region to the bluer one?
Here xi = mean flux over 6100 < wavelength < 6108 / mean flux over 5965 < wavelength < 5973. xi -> 0.92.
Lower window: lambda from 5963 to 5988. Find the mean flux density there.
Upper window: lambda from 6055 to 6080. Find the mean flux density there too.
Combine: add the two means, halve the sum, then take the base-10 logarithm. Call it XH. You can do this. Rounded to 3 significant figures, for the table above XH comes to 0.389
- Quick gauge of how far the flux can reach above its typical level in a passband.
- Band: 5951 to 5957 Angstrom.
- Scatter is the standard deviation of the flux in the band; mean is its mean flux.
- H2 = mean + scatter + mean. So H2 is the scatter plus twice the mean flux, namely 4.6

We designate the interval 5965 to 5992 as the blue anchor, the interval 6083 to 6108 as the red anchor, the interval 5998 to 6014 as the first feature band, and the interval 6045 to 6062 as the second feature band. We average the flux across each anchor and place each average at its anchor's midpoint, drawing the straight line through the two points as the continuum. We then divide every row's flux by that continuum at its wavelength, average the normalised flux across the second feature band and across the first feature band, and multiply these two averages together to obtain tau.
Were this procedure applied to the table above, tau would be 0.97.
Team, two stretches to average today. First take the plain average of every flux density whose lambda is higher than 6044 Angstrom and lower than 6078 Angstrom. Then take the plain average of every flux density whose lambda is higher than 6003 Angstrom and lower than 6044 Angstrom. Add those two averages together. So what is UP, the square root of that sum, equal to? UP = 2.19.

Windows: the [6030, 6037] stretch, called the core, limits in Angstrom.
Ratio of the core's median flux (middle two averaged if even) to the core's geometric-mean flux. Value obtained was 0.95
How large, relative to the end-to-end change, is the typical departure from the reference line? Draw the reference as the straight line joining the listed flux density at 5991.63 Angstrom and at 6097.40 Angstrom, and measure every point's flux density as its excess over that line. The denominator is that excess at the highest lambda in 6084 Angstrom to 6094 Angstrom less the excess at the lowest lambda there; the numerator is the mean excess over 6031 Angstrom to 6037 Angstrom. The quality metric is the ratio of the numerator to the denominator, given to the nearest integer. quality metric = -1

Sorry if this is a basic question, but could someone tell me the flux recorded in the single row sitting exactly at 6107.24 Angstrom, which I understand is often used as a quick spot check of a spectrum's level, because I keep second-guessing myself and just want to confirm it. 2.246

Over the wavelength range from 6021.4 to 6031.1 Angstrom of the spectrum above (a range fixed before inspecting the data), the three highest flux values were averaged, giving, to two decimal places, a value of 2.55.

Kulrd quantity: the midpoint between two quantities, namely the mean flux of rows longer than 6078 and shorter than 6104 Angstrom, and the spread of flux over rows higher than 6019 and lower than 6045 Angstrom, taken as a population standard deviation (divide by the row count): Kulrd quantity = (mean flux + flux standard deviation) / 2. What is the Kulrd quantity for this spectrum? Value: 1.26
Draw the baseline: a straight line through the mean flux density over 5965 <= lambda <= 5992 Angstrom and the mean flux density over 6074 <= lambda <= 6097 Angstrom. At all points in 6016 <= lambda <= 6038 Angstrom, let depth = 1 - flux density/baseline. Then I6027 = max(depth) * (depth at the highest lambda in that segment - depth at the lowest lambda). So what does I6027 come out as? 0.012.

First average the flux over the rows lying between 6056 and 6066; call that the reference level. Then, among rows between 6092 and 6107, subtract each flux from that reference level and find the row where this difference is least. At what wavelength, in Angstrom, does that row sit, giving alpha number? 6094.60 Angstrom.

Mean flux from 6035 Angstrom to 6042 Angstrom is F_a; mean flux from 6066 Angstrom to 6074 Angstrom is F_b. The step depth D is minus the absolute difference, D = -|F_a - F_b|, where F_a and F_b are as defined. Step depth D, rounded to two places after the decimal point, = -0.17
